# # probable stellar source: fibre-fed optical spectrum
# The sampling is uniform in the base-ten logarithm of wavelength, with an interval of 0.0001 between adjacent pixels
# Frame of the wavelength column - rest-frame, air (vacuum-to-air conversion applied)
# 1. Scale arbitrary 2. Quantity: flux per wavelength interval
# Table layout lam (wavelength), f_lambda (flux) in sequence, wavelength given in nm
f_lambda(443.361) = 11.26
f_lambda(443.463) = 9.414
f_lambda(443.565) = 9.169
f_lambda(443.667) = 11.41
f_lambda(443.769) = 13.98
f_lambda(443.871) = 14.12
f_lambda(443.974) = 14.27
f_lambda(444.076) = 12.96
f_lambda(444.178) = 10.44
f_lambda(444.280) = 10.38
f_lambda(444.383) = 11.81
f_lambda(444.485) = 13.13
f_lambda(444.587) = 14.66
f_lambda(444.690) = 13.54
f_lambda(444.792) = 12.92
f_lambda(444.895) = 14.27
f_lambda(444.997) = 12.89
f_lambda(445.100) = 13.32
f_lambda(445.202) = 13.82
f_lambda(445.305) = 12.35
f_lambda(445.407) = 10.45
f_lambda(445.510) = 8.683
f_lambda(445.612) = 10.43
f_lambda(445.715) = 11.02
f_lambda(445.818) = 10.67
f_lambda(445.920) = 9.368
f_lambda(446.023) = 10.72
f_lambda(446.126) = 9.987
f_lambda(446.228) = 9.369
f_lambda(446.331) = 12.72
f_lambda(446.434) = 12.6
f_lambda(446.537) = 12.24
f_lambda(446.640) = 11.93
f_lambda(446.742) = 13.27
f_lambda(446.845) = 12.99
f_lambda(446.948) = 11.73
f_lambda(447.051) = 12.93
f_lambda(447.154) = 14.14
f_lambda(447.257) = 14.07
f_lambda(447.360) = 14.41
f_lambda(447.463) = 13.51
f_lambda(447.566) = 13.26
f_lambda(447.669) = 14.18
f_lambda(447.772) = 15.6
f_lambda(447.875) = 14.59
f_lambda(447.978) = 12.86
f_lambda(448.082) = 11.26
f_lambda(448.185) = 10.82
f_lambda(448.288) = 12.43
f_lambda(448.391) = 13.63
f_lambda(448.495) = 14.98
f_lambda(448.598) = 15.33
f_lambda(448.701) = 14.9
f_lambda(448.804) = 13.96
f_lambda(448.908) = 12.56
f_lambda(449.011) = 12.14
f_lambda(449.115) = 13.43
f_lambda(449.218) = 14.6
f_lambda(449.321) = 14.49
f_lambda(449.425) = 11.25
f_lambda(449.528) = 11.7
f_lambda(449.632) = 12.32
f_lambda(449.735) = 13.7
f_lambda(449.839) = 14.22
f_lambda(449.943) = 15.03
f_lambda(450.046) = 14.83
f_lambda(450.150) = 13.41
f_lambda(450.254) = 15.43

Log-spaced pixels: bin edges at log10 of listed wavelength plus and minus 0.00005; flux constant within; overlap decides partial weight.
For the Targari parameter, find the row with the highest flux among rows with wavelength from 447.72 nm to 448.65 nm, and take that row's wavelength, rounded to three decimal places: 447.772 nm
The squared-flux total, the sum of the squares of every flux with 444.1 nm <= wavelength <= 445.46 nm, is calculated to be 2094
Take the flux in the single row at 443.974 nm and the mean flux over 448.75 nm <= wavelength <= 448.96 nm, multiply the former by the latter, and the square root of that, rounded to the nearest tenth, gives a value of 13.8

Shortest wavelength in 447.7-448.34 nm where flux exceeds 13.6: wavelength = 447.772 nm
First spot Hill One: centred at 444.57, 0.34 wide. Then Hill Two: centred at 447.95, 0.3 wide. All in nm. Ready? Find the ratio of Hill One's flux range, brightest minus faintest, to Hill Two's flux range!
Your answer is 0.5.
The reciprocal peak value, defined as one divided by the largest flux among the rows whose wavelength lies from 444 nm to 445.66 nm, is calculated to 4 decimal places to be 0.0682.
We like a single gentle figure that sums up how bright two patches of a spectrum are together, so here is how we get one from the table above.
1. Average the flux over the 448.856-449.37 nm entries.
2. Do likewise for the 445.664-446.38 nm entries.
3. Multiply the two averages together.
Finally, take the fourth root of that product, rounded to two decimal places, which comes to 3.45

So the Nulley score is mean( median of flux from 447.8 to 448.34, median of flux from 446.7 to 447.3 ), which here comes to 12.8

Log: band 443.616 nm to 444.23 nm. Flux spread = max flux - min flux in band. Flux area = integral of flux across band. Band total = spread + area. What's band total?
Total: 11.7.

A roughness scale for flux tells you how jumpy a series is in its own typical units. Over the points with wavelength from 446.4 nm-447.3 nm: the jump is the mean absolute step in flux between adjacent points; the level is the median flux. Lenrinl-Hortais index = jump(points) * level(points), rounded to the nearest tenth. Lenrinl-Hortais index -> 9.7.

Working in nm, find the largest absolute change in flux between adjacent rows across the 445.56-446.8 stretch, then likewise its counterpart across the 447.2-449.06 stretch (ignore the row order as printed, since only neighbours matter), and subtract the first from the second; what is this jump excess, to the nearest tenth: -1.6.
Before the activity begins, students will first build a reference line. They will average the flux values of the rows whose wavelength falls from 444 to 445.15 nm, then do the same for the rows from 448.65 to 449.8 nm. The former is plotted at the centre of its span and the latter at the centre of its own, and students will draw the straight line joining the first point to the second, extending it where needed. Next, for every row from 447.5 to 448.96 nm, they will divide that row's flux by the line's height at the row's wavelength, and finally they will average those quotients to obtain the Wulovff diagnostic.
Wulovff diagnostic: 1.04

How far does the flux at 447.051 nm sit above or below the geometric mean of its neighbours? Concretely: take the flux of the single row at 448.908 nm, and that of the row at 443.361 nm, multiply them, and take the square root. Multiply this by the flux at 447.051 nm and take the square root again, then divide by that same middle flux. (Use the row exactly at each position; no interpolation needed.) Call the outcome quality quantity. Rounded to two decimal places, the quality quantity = 0.96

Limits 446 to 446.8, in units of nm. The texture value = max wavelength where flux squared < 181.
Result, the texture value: 446.742 nm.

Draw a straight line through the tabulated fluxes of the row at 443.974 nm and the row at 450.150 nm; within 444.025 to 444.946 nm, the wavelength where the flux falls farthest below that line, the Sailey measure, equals 444.280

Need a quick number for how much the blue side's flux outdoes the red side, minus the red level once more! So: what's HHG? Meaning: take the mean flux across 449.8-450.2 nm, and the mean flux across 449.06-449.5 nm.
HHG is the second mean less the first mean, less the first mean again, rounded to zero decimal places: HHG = -15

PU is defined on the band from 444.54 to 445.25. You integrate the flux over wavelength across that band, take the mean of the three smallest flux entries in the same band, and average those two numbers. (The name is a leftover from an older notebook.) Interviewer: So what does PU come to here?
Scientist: 11.4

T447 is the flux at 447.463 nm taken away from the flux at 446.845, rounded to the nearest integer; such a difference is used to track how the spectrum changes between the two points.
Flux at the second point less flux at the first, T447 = -1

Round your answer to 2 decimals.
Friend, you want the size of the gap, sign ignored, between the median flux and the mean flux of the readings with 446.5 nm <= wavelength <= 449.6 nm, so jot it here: 0.04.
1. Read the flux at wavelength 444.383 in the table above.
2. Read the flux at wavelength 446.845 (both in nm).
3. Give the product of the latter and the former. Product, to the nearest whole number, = 153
